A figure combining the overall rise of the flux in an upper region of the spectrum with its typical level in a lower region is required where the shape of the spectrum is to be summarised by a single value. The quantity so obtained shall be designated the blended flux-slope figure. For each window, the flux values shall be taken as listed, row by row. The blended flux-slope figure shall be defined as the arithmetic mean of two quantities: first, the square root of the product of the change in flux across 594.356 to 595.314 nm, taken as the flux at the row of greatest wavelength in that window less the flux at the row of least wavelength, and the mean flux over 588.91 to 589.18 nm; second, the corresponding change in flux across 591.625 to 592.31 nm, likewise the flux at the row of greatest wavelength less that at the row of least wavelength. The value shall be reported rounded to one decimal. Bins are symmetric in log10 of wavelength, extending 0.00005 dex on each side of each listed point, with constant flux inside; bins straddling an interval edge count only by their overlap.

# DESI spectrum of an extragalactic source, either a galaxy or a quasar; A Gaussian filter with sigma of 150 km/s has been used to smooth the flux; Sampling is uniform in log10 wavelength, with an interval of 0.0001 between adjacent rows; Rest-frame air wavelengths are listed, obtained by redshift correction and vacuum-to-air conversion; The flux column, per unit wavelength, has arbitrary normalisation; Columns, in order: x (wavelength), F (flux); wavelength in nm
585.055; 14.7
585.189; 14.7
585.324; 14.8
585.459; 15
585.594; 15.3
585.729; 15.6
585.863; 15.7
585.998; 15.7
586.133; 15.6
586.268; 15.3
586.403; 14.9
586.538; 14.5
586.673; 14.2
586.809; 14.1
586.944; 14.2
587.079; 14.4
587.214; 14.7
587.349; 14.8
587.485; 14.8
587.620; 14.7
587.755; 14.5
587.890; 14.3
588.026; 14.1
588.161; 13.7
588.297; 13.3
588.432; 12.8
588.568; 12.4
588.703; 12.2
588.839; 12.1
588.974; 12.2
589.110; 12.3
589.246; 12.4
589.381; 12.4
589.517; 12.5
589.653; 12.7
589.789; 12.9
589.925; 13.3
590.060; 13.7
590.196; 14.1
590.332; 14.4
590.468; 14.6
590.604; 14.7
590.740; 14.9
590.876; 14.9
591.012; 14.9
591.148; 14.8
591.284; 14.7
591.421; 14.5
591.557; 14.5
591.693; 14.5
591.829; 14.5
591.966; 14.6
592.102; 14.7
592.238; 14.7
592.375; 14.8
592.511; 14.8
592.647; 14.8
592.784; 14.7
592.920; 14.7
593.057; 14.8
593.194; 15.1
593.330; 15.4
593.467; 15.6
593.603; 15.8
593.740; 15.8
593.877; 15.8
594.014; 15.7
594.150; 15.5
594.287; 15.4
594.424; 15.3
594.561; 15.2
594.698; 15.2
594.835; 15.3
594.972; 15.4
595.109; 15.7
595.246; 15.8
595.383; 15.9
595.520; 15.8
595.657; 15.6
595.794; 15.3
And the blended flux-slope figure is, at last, 1.3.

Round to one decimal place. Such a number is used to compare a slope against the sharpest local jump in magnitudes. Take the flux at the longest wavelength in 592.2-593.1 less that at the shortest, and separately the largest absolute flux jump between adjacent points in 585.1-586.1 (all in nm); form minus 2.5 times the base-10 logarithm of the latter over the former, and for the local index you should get -1.2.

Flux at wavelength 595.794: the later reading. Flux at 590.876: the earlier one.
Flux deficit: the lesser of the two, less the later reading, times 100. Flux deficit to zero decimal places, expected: -40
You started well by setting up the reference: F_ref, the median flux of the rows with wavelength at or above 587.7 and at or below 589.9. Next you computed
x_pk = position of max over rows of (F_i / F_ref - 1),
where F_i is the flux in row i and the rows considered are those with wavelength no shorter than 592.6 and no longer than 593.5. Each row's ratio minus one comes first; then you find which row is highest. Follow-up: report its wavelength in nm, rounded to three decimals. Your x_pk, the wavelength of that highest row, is 593.467 nm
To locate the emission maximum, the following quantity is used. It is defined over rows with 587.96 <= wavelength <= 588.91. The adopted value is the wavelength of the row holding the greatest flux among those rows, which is 588.026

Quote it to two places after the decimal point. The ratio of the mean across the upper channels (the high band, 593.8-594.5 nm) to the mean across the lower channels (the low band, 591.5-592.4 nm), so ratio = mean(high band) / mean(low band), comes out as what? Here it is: 1.06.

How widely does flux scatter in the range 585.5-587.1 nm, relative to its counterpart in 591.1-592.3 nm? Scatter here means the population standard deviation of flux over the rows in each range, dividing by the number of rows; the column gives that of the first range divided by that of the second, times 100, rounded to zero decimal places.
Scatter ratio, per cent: 561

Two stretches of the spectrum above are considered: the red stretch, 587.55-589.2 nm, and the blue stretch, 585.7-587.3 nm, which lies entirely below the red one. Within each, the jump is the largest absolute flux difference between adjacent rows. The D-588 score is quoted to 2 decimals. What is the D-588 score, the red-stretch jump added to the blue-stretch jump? 0.90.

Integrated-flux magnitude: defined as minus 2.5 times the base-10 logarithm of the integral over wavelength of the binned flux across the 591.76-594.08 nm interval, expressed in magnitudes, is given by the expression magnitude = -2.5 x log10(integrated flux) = -3.9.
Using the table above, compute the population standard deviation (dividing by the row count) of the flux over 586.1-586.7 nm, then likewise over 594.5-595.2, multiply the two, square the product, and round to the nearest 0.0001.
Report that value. 0.0089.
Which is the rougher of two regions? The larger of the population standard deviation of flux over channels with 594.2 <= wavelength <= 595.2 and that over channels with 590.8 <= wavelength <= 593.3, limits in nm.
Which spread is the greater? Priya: 0.16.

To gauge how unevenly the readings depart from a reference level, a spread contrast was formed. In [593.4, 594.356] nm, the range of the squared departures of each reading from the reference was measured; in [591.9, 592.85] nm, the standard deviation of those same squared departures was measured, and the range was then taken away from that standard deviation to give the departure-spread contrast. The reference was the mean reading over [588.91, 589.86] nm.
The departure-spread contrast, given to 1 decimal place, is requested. -2.2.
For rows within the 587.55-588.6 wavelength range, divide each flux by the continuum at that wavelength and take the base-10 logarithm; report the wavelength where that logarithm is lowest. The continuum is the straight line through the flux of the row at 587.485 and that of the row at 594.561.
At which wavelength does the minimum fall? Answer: 588.568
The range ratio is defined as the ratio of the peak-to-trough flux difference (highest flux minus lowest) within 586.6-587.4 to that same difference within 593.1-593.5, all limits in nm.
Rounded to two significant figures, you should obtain 1.4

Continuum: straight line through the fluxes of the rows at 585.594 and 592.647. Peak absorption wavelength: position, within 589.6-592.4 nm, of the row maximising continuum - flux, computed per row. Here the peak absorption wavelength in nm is 589.653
